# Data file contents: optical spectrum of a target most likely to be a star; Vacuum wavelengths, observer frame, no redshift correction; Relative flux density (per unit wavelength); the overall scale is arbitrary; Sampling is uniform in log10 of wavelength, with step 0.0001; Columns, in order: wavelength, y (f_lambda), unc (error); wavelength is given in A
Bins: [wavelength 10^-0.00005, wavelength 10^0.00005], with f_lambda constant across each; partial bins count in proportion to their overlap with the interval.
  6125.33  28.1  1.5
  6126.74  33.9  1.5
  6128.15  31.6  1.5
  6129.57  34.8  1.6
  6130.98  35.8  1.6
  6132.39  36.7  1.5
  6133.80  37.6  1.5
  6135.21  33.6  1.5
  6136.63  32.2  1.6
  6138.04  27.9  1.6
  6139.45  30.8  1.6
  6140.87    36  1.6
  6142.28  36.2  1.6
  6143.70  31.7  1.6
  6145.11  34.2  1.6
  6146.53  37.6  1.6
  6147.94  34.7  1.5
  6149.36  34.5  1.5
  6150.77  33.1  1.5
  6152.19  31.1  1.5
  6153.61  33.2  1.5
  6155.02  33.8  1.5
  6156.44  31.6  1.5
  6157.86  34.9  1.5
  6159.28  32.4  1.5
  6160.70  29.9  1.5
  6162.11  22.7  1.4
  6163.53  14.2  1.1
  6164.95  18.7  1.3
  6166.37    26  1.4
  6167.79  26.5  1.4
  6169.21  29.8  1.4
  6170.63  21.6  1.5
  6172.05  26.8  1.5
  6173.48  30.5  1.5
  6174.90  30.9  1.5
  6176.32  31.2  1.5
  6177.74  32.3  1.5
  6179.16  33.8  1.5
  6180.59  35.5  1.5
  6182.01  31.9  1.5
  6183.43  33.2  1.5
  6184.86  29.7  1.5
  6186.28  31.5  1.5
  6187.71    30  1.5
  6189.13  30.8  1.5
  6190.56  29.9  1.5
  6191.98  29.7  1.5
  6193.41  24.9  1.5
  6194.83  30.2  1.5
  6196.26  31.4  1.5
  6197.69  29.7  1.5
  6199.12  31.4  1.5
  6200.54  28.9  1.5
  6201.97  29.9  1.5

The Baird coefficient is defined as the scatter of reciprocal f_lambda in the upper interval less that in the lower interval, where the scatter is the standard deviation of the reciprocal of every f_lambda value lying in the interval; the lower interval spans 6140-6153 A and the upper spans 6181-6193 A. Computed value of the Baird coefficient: -0.001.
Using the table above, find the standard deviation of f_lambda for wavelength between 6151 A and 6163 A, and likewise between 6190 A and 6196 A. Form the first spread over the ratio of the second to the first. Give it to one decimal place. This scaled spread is 5.7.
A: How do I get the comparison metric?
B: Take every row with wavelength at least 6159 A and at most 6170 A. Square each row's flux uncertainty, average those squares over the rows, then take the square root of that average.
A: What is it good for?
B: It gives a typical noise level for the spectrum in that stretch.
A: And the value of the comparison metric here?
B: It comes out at 1.38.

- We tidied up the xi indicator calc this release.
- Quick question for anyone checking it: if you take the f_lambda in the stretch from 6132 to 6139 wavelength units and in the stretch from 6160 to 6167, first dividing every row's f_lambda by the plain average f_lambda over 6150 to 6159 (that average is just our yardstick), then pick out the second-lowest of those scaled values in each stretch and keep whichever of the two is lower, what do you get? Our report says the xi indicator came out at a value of 0.57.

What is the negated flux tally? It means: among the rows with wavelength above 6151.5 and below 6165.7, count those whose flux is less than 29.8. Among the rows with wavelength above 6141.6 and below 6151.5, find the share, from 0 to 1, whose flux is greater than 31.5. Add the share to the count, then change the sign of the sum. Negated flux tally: -4.0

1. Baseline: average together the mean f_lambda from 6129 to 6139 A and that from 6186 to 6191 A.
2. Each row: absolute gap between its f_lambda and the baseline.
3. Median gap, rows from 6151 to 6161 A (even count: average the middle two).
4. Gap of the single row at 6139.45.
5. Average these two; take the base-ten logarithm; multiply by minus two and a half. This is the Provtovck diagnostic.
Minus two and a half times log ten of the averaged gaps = -0.3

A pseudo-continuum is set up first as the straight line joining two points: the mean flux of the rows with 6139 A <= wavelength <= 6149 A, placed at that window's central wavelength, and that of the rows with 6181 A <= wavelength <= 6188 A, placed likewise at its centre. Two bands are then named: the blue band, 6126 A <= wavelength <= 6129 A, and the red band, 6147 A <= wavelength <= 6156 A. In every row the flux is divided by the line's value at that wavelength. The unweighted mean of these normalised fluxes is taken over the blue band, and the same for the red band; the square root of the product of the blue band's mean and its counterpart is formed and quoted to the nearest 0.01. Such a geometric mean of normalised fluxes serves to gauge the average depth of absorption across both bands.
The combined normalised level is 0.95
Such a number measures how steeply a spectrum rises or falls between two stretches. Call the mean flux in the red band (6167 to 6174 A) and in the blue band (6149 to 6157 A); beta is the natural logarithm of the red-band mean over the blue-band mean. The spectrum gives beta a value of -0.20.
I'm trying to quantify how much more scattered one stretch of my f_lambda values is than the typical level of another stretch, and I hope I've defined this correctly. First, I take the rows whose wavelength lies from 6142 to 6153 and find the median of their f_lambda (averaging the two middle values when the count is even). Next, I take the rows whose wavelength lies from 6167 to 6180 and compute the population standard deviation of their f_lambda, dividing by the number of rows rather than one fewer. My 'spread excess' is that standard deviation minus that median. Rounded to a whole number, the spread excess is -31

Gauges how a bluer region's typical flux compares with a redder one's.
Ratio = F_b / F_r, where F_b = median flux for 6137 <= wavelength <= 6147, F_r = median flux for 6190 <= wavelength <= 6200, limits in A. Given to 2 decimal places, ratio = 1.14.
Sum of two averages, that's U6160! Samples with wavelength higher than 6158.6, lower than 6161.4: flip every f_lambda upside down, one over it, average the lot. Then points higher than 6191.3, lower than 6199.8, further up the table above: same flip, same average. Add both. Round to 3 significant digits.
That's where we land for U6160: 0.0662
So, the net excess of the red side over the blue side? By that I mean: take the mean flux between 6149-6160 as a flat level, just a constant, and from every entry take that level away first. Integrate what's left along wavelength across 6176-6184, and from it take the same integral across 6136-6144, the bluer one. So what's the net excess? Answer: 4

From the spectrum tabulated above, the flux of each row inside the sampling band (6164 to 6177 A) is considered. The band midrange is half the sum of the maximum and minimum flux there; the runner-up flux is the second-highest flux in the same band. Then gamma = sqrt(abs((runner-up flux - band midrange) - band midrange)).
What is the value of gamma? 4.4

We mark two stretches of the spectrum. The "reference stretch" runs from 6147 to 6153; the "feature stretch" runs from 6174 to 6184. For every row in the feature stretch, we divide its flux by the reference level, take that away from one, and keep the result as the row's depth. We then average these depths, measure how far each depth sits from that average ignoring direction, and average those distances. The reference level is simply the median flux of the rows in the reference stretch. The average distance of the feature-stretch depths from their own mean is 0.038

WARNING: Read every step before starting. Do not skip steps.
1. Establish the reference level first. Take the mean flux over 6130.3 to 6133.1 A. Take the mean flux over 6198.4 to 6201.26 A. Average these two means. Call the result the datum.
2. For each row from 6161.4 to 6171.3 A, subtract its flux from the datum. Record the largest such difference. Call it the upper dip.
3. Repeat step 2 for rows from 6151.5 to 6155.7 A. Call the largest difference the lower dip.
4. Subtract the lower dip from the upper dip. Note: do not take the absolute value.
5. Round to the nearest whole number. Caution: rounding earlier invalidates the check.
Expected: 17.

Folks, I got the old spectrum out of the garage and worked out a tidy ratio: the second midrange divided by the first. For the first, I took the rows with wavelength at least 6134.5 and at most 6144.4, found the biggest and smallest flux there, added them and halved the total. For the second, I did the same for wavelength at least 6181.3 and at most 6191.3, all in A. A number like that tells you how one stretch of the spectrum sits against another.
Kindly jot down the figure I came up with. 0.98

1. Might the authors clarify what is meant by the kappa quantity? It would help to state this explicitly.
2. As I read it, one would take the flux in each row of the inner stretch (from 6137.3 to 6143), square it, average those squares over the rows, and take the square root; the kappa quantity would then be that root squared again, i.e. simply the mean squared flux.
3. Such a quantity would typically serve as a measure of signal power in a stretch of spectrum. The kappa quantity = 1083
